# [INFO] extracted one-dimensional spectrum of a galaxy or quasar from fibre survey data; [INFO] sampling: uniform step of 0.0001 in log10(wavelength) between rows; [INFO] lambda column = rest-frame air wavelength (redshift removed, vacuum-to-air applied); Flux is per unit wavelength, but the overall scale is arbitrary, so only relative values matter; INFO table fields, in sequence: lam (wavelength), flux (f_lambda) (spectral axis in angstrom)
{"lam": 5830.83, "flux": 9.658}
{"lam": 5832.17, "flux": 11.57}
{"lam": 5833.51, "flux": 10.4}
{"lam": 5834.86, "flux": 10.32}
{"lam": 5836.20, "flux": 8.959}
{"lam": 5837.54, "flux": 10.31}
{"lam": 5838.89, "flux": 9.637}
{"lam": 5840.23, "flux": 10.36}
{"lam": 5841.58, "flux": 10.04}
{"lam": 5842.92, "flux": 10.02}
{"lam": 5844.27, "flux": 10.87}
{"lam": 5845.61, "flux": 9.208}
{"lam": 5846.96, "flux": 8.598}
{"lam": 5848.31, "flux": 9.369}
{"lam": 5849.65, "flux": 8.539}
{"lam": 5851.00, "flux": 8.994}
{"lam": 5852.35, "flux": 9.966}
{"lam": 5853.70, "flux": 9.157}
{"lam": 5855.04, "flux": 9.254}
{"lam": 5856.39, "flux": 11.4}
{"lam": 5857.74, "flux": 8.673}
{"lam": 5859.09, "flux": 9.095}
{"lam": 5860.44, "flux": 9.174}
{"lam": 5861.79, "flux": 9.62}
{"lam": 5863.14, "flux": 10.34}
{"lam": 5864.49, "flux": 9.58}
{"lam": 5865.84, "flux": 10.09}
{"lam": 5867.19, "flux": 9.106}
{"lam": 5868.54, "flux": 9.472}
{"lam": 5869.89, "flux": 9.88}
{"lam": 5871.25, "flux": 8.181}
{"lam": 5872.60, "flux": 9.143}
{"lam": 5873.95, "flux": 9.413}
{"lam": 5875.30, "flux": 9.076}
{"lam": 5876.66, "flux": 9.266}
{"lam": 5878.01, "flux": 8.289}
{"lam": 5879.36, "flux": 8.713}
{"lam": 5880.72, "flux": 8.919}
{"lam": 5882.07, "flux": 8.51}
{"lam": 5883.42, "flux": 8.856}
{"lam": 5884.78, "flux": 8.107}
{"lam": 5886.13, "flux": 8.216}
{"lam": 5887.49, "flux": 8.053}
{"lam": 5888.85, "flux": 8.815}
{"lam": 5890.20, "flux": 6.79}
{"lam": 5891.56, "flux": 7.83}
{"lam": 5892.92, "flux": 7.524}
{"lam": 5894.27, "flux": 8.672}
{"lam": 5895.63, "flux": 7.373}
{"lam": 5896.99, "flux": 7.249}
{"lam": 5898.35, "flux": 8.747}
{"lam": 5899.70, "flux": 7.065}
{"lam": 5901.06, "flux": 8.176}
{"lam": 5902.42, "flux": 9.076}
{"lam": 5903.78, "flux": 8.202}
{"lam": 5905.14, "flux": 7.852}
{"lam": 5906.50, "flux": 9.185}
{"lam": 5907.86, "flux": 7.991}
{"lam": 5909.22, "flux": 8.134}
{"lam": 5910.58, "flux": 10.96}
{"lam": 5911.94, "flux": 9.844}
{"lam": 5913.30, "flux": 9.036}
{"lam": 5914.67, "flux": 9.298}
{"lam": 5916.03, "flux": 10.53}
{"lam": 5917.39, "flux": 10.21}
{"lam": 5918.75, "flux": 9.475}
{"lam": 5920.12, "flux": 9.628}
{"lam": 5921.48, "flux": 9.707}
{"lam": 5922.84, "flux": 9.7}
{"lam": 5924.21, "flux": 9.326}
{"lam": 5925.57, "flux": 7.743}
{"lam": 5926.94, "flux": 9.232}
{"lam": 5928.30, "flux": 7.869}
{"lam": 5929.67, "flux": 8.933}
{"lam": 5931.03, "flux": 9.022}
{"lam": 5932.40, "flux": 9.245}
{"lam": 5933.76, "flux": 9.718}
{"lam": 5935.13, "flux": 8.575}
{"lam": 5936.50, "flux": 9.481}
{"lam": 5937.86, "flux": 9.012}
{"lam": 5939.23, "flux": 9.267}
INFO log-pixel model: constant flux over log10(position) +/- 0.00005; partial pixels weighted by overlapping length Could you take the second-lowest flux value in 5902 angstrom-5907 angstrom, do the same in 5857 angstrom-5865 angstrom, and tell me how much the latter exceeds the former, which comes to 0.89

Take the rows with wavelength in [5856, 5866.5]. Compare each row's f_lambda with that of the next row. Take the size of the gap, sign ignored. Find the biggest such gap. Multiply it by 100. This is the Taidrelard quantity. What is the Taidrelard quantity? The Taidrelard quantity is 273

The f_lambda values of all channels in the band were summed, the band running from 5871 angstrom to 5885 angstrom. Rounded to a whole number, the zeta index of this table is 96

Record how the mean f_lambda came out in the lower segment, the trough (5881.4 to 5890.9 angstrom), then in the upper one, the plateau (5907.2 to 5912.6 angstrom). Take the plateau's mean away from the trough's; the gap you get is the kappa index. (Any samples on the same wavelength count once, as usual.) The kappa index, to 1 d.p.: -1.0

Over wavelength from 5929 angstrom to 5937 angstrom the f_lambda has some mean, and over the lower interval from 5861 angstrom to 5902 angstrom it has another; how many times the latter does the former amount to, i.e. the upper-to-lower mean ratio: 1.06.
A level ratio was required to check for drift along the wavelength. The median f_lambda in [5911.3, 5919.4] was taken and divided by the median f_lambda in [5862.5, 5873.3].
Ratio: 1.01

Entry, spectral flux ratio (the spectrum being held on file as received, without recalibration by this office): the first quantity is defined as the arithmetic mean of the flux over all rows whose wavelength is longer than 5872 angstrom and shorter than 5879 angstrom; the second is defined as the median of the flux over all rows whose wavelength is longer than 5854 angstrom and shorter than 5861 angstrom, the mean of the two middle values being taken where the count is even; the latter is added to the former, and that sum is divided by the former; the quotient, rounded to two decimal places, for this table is 2.02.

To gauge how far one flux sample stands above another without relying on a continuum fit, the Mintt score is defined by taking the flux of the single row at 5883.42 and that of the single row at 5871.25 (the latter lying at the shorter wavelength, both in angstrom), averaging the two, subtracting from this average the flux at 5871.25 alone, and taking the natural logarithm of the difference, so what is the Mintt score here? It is -1.1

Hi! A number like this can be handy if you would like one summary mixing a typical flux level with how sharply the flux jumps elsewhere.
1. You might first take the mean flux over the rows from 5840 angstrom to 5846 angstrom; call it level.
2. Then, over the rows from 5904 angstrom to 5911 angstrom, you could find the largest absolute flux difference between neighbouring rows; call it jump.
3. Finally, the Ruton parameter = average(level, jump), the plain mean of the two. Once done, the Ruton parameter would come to 6.5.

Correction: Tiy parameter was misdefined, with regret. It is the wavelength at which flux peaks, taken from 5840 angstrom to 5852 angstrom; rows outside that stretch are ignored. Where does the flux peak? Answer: 5844.27 angstrom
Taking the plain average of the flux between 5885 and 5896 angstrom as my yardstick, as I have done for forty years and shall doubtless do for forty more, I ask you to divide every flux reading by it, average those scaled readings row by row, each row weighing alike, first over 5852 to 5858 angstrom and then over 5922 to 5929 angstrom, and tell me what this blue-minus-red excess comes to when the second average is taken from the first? 0.12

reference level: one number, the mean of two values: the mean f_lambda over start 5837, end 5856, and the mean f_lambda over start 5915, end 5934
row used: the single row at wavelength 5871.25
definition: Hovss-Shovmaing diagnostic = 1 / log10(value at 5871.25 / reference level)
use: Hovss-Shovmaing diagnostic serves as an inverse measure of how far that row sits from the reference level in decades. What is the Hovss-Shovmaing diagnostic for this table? -16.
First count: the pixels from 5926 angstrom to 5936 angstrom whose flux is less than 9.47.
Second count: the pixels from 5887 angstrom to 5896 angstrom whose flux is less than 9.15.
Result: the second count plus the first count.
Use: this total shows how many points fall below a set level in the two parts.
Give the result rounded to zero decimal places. 13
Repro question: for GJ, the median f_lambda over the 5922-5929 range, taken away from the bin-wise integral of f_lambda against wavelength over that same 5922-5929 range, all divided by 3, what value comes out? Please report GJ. 17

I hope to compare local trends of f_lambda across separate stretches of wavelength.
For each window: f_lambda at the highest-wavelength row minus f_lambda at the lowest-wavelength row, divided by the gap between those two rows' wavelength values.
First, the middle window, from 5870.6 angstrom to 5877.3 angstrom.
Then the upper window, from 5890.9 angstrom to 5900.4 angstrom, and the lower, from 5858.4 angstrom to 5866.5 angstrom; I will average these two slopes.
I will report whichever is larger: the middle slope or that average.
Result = 0.20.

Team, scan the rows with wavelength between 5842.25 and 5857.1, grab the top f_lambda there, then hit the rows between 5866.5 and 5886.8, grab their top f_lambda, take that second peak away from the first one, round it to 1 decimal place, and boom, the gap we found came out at 1.5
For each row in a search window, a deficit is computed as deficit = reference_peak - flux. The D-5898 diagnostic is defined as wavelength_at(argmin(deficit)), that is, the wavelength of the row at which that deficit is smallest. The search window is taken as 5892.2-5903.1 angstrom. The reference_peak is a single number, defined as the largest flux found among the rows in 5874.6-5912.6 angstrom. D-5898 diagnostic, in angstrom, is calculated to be 5902.42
